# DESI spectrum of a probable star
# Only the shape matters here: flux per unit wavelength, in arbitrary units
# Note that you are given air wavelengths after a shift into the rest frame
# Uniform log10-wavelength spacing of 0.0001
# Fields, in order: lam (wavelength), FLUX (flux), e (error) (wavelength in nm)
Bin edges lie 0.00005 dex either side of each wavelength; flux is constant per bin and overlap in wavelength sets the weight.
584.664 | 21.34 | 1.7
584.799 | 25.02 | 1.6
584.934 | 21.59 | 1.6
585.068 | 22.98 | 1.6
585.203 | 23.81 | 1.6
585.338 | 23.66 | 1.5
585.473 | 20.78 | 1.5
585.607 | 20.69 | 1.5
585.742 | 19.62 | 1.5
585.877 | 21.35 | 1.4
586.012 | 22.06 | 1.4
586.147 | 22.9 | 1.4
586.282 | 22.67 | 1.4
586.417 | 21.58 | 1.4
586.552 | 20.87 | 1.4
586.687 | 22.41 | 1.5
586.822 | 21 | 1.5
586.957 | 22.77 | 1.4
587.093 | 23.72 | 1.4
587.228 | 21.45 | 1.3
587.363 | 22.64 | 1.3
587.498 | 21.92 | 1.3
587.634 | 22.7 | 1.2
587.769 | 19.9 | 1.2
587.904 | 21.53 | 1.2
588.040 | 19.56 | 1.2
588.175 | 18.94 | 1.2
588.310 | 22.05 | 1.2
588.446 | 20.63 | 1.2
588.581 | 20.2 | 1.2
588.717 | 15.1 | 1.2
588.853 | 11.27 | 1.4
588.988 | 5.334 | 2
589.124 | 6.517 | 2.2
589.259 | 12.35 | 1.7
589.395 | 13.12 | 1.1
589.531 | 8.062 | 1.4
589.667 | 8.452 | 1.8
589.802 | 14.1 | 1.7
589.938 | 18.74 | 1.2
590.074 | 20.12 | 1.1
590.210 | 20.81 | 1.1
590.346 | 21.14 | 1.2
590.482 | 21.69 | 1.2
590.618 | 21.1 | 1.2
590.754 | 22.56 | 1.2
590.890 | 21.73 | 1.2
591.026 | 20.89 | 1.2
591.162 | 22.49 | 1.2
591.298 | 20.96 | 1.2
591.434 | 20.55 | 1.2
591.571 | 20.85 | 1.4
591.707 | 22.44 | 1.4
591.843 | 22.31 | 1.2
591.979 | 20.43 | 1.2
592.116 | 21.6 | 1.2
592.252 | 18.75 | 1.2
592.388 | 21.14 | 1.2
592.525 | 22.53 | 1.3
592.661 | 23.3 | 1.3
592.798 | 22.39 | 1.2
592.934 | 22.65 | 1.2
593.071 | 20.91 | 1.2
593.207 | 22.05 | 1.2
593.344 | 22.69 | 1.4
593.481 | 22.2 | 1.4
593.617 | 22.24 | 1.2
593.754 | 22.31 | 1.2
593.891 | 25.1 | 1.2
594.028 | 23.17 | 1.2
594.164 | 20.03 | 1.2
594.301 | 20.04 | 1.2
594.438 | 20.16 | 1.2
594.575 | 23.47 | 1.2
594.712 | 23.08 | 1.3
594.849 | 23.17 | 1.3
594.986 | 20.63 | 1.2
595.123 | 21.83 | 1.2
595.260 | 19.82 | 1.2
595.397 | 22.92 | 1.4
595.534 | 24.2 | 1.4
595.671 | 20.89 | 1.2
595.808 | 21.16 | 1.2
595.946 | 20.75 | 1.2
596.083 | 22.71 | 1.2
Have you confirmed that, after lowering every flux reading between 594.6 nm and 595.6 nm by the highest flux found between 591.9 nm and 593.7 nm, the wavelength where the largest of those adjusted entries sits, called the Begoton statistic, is 595.534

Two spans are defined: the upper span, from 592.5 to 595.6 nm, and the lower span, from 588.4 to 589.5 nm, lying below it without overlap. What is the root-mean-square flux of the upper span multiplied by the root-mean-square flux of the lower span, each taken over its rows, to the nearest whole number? 313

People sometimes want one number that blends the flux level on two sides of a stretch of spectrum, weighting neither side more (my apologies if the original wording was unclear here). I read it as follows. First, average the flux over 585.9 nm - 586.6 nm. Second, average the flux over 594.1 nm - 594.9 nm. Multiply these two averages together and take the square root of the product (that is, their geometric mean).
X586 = 21.8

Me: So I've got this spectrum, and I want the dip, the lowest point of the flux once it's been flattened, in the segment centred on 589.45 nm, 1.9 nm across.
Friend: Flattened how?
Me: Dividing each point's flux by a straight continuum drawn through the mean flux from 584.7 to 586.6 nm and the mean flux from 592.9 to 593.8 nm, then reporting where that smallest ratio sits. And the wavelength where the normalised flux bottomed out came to 588.988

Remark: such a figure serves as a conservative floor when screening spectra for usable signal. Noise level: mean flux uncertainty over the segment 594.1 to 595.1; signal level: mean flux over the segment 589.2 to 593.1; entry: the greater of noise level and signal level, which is 19.6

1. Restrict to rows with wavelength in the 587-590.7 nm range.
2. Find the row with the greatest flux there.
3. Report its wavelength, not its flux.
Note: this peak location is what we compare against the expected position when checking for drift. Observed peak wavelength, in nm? 587.093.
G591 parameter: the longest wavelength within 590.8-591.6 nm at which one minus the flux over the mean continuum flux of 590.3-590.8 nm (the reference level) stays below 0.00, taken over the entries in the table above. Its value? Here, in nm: 591.162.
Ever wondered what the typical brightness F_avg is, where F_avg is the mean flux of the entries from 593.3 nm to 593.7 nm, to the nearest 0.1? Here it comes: 22.4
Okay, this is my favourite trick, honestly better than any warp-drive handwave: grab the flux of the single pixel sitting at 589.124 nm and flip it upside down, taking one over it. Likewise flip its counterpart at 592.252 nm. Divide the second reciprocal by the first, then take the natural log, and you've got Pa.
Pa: -1.1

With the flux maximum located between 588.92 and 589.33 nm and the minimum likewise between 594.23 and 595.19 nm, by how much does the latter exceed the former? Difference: 8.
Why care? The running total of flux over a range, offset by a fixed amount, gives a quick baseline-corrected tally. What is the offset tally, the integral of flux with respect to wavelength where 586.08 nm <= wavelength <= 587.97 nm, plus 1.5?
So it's 43.1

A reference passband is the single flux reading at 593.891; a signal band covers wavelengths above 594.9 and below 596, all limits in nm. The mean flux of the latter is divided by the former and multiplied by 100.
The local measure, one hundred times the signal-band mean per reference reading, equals 86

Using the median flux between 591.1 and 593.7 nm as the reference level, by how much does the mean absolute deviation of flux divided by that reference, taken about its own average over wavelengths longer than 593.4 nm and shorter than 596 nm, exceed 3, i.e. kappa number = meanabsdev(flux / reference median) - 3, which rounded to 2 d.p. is -2.94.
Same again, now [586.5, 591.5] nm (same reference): -2.82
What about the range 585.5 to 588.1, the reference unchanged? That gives -2.96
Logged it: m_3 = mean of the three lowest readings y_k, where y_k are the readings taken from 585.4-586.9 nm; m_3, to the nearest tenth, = 20.4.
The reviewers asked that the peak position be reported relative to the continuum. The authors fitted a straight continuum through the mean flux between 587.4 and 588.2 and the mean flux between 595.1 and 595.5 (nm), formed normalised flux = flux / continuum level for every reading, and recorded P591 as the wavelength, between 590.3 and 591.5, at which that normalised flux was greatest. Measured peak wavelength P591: 590.754 nm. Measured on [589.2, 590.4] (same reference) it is 590.346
